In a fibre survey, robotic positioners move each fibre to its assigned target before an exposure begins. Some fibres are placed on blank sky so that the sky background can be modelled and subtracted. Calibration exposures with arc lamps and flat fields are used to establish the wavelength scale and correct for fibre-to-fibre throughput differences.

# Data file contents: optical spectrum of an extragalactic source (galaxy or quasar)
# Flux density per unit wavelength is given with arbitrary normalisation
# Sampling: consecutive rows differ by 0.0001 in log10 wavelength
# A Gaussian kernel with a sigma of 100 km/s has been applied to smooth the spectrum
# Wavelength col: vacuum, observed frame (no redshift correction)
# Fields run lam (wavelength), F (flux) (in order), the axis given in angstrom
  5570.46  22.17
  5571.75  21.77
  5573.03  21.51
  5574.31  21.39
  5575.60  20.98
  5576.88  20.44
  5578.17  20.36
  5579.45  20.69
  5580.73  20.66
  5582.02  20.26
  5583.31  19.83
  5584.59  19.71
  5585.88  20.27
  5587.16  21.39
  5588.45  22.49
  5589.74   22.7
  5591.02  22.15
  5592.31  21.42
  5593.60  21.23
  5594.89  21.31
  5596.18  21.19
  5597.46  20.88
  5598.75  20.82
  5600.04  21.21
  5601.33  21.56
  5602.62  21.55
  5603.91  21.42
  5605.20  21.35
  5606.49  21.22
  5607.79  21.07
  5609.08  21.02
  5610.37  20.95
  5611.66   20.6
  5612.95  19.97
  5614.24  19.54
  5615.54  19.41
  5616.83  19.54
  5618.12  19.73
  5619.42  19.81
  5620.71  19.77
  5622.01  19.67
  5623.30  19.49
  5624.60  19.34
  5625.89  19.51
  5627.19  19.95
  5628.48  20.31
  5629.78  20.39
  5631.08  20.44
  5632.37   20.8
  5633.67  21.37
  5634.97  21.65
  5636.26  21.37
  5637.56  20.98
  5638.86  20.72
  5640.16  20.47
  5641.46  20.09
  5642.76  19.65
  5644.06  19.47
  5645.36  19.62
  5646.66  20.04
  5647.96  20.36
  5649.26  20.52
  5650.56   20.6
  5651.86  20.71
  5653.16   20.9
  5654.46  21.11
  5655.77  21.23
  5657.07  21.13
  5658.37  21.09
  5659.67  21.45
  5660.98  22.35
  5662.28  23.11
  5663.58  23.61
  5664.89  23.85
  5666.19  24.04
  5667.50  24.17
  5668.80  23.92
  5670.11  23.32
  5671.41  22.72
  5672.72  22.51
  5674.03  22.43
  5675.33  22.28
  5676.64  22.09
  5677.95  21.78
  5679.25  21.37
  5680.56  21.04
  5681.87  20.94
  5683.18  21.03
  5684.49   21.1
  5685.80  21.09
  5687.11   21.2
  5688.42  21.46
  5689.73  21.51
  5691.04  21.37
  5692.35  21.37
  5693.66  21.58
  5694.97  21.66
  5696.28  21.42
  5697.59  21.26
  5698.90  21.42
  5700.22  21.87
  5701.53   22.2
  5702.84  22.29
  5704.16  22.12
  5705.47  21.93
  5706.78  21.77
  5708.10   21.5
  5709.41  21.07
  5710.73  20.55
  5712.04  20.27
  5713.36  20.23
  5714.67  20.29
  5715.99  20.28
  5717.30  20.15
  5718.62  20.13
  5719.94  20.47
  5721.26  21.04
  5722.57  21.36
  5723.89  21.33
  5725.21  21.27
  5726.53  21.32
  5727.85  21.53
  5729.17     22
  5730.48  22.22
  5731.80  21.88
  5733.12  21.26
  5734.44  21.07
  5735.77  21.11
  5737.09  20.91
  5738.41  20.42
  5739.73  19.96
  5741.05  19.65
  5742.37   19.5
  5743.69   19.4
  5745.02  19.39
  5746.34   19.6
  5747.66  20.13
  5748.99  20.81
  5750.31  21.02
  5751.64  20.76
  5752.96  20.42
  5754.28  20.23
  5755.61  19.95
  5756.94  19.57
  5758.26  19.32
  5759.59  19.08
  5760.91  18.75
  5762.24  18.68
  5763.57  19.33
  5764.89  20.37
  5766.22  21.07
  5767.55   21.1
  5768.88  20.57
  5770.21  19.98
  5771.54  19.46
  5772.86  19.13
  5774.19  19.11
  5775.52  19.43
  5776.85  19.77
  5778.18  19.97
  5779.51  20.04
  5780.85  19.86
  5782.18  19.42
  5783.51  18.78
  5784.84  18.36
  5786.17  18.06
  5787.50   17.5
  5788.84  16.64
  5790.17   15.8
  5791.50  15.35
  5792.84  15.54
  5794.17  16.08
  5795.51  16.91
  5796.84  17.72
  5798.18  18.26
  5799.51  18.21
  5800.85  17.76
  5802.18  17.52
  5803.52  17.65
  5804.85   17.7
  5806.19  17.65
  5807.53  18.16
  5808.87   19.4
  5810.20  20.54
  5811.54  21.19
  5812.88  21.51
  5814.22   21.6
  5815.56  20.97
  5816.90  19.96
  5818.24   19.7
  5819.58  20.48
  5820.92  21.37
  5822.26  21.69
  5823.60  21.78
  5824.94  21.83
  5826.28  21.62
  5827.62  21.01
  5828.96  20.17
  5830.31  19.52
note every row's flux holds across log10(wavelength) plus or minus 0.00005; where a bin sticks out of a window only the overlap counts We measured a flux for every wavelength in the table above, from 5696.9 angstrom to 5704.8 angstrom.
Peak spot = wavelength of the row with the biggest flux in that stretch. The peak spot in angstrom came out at 5702.84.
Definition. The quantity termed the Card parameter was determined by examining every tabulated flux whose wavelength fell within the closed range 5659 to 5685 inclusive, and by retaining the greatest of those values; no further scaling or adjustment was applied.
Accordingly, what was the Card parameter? 24.17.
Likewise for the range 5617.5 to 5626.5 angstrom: 19.81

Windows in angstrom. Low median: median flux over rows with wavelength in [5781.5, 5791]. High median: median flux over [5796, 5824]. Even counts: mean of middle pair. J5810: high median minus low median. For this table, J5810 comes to 1.6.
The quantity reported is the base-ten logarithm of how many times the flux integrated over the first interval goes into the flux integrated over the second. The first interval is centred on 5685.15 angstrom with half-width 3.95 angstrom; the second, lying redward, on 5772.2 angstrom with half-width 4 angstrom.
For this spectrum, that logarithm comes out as -0.026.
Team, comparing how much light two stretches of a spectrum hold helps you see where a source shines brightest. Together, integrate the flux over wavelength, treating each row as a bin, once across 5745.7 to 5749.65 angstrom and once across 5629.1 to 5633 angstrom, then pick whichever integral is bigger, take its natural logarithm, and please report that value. 4.38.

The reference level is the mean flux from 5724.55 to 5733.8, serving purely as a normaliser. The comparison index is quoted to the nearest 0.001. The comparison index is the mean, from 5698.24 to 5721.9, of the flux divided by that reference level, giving 0.974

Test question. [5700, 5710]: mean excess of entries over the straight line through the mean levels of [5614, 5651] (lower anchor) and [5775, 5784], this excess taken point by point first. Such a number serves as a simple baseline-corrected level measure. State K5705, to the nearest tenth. 2.0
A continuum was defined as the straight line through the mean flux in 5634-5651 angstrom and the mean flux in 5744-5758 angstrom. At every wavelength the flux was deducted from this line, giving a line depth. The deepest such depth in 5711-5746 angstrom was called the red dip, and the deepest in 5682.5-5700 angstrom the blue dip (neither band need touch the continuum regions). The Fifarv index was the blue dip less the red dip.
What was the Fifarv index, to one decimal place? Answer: -1.5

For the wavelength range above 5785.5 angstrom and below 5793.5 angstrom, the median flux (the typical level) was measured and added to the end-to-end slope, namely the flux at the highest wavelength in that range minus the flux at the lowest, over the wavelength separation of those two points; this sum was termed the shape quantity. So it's 16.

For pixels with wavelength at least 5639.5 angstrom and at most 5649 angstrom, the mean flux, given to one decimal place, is 20.0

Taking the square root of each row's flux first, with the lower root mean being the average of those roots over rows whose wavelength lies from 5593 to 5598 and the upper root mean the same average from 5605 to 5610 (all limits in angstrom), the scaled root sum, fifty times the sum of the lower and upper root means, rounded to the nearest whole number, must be 460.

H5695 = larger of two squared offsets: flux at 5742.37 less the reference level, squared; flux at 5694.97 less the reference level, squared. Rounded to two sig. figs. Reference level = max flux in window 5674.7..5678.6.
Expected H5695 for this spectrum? 7.7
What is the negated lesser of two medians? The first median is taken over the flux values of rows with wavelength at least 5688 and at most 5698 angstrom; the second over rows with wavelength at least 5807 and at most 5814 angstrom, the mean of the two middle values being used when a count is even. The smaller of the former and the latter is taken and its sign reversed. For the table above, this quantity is -20.5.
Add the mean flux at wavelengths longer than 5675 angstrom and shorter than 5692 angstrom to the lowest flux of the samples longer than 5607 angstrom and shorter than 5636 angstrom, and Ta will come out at 40.7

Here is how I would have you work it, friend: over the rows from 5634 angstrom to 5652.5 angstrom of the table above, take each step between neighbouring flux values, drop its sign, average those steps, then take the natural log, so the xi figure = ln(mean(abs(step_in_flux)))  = -1.3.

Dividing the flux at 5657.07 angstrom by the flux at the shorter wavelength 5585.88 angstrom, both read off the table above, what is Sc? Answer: 1.04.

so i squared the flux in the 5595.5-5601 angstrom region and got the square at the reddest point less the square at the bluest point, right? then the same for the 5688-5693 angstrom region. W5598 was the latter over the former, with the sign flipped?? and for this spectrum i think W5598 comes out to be 4.5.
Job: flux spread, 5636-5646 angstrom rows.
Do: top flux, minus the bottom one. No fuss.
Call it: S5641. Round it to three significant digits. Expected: 1.90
